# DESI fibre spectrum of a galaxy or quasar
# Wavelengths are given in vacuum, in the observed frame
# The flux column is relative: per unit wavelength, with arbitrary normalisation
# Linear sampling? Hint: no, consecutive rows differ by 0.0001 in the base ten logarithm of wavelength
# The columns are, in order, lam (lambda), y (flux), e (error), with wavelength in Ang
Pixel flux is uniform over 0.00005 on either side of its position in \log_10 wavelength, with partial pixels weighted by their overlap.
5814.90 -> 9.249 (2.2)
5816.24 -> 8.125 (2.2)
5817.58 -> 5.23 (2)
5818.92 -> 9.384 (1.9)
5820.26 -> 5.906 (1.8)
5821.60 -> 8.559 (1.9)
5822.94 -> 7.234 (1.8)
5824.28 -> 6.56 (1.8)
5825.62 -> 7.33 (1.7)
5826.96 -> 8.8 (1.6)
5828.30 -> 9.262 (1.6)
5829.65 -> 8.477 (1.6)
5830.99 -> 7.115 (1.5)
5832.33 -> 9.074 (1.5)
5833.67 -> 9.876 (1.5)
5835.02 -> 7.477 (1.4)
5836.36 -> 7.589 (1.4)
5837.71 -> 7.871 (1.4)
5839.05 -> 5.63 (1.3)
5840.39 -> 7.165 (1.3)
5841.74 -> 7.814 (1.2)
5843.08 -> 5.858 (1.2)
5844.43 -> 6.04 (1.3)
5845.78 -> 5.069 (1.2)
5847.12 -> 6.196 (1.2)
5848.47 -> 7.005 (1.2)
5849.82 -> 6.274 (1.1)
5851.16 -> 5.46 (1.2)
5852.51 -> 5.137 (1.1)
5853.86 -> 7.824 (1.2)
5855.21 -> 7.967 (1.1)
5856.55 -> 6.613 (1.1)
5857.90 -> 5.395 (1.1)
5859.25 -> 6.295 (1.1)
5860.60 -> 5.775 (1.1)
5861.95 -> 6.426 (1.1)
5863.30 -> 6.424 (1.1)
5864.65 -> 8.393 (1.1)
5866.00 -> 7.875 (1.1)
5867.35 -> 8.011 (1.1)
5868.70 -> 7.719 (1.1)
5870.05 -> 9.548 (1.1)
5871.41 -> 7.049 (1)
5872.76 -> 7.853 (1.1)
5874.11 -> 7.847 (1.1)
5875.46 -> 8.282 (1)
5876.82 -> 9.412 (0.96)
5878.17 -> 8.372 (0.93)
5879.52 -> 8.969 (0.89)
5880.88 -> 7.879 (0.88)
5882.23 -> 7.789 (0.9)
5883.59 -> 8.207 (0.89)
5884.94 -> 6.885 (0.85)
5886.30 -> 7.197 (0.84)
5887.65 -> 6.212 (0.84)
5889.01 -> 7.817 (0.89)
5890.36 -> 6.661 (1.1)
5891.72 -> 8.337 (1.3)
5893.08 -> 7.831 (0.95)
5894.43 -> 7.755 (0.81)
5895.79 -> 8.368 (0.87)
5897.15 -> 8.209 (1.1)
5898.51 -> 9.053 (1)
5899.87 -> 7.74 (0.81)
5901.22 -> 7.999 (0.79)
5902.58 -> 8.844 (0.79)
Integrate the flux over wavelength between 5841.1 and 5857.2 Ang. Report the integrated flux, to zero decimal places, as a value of 104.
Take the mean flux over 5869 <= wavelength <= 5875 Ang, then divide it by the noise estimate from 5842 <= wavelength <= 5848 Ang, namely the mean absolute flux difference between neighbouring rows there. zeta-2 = 10.6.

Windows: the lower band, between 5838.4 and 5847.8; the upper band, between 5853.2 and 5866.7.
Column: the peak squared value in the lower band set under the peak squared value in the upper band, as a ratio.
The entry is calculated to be 1.15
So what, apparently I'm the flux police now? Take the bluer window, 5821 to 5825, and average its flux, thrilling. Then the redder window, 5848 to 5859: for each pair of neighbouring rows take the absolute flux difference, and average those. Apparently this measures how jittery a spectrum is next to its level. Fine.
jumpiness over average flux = 0.14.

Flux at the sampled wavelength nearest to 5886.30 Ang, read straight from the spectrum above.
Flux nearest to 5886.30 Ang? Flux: 7.197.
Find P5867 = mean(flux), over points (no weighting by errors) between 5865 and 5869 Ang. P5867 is 7.9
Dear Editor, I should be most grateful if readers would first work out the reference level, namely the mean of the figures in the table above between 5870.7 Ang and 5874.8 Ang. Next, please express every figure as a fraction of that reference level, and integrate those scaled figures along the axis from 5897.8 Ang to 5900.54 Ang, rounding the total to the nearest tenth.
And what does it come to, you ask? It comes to 3.0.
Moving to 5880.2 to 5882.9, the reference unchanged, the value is 2.8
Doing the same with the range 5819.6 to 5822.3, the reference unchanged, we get 2.6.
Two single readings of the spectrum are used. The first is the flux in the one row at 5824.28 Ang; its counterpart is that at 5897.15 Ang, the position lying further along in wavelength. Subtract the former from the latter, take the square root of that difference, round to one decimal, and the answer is 1.3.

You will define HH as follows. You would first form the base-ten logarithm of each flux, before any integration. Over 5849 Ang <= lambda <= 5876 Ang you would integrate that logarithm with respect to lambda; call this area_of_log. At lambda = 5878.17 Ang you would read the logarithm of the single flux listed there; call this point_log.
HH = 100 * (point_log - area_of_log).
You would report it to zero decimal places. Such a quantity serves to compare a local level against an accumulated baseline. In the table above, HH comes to -2191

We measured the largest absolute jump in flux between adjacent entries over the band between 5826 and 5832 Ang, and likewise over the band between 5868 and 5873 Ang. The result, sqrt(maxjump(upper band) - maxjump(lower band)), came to 1.07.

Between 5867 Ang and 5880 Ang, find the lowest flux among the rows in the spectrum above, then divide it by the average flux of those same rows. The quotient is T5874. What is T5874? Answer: 0.849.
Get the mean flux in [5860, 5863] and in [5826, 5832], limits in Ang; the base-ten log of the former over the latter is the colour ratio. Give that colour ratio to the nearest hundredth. -0.14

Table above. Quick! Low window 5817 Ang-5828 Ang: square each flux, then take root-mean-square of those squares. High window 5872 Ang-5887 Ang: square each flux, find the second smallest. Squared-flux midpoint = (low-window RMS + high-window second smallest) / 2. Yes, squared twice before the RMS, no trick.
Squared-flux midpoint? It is 56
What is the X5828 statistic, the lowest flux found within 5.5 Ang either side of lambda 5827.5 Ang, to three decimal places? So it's 6.560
